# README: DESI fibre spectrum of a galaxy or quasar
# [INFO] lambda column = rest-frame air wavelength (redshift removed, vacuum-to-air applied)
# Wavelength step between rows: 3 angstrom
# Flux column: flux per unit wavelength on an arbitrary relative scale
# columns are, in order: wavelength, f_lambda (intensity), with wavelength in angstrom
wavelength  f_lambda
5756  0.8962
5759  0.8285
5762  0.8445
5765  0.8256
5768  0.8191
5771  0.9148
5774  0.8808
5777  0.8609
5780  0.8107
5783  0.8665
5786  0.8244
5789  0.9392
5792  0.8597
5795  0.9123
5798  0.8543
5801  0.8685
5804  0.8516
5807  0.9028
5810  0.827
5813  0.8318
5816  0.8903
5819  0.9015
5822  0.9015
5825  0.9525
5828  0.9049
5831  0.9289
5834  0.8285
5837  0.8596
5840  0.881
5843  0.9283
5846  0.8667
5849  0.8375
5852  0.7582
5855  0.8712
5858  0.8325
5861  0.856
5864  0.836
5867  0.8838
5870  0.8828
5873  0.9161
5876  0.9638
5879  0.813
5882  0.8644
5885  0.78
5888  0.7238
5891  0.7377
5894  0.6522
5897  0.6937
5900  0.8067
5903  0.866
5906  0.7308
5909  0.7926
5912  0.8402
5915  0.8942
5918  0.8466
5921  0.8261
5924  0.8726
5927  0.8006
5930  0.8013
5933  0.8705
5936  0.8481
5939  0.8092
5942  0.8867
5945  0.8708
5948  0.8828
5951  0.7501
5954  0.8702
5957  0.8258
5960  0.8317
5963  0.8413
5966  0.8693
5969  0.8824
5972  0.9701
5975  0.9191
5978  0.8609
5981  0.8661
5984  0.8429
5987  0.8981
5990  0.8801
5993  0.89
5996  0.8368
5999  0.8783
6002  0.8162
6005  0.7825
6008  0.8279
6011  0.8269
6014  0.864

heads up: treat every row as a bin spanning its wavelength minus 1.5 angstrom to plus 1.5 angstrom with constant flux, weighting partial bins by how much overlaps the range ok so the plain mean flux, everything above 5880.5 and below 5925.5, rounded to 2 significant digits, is 0.80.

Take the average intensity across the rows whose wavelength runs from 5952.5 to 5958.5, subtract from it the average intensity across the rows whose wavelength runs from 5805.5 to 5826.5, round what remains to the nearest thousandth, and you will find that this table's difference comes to -0.039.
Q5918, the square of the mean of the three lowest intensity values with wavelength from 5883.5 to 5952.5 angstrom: 0.48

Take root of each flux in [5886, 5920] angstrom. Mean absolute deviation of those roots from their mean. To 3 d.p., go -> 0.038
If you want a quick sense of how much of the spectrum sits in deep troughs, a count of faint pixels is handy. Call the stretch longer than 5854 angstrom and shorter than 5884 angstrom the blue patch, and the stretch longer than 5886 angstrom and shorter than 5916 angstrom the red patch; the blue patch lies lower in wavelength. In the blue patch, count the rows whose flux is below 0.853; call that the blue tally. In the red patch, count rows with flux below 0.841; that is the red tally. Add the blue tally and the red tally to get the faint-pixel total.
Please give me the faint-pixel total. 11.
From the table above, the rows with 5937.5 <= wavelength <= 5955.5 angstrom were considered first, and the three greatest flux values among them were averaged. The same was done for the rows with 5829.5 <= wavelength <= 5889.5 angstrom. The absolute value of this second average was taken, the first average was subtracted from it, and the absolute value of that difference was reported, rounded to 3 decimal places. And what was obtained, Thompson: 0.060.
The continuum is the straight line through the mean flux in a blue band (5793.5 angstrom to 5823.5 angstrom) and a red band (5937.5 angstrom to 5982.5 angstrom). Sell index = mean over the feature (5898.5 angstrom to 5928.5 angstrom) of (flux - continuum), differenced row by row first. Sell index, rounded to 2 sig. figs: -0.038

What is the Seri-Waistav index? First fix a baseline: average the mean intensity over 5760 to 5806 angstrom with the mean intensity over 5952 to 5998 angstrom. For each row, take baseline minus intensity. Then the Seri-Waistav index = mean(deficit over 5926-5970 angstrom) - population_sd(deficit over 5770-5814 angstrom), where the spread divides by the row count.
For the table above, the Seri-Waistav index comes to -0.01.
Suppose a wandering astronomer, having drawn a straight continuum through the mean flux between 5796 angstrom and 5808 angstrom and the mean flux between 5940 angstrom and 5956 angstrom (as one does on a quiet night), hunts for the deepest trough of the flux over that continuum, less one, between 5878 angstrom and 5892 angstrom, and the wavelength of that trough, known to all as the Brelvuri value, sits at 5888 angstrom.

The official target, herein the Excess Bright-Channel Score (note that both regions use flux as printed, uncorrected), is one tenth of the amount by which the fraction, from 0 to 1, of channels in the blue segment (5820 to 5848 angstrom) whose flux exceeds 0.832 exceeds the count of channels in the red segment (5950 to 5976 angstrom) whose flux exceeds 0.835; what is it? -0.51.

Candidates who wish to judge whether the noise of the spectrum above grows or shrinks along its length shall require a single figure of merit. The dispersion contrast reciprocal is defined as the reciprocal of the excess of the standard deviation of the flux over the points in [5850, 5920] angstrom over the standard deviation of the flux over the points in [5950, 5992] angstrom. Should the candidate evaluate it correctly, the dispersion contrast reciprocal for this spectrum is 38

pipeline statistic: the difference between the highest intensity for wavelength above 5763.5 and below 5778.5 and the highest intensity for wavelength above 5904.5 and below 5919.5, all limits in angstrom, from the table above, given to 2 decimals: 0.02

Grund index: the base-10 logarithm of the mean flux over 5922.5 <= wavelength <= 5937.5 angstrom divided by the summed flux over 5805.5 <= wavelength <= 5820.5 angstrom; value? -0.7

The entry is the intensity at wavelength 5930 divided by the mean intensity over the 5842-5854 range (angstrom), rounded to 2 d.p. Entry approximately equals 0.95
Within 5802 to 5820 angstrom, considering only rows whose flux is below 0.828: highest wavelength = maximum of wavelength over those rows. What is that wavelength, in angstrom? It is 5810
